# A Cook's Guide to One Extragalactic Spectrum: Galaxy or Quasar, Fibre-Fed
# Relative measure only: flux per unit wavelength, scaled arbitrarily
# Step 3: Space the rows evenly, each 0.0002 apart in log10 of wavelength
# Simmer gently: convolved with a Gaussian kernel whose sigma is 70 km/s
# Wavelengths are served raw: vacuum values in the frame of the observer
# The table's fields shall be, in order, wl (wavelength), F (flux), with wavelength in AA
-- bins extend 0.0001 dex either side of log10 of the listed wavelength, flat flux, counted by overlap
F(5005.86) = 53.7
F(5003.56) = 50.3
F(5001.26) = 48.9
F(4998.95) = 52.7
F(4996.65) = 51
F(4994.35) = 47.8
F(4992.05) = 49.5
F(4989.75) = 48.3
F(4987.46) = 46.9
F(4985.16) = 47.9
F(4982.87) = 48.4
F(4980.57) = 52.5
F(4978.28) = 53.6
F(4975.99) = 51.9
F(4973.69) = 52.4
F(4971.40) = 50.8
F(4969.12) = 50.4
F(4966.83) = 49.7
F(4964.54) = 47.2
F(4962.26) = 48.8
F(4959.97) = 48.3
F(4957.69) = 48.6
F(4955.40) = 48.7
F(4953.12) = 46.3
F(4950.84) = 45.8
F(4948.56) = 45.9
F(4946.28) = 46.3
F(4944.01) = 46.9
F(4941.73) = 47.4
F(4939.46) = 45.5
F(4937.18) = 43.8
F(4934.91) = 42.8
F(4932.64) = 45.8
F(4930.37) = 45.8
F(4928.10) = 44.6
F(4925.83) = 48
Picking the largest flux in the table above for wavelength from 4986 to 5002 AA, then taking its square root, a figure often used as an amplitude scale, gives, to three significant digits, 7.26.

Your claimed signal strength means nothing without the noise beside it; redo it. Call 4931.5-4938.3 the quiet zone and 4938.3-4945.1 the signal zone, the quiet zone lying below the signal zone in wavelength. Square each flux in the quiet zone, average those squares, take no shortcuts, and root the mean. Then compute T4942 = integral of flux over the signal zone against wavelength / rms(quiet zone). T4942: 7.2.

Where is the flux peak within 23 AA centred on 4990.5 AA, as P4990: 4998.95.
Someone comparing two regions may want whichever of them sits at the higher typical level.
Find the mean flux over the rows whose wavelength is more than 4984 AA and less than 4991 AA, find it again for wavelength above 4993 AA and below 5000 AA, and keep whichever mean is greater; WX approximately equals 50.5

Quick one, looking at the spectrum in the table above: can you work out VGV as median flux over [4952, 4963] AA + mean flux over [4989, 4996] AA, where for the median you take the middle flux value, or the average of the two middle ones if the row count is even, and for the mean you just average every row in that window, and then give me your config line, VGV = 97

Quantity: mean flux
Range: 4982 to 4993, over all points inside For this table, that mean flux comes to 48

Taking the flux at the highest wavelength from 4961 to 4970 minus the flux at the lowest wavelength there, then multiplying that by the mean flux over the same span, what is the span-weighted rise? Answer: 78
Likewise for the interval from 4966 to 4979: 201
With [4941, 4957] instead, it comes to 61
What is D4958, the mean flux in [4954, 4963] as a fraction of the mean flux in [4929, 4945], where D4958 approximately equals 1.07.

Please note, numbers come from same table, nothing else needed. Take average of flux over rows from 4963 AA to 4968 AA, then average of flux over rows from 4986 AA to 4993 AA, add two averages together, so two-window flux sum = 96.7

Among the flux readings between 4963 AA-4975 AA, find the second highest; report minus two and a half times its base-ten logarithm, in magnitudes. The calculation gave -4.26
